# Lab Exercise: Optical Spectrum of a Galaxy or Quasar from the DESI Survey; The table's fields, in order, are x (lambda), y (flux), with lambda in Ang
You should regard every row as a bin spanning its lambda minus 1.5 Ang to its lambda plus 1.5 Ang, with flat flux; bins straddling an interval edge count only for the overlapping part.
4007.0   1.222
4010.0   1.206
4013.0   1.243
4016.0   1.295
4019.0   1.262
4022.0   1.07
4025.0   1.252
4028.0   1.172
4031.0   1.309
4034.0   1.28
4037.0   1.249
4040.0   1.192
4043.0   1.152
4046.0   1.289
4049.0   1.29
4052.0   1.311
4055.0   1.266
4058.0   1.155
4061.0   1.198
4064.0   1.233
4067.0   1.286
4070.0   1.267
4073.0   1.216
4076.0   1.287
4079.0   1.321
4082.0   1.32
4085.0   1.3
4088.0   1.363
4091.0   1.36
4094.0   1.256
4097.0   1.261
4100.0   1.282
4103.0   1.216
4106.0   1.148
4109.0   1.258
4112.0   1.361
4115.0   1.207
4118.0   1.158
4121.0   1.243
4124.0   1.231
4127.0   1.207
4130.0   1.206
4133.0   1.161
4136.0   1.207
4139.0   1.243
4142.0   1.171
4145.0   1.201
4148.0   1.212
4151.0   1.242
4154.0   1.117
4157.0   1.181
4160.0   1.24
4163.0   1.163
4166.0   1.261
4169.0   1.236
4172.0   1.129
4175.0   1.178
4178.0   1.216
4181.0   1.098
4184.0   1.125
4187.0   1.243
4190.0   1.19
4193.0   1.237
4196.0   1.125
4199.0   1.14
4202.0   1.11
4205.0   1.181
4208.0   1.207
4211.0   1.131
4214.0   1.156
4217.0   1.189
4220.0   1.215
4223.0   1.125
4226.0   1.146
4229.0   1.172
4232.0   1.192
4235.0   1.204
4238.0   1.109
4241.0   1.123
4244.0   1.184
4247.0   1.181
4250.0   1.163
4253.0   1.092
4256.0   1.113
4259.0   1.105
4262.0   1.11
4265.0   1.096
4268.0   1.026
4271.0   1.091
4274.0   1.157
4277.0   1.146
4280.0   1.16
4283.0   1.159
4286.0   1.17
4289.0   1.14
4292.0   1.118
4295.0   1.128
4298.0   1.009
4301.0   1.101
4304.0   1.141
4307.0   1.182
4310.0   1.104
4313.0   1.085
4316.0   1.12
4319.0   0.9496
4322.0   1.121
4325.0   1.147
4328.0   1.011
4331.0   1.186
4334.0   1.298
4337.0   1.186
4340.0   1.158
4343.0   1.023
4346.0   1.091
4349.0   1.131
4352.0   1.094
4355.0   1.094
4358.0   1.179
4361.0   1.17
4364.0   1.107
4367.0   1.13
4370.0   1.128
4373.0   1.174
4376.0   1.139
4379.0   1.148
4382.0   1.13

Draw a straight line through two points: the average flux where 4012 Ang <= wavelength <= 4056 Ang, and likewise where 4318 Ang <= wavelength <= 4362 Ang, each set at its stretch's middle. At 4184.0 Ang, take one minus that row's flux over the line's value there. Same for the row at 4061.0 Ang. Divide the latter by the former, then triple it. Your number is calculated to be 2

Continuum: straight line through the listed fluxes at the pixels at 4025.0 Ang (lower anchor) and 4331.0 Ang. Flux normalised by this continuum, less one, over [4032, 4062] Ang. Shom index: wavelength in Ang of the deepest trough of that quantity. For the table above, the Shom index 4043.0 Ang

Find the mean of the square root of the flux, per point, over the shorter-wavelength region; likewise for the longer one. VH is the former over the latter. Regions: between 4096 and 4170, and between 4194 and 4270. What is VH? 1.03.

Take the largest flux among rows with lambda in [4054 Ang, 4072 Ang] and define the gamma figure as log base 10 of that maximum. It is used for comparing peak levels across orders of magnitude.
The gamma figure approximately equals 0.109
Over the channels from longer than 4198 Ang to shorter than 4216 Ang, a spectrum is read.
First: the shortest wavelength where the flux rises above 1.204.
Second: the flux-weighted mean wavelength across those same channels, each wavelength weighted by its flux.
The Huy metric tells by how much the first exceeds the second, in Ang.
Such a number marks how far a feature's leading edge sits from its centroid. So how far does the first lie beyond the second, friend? 1.5 Ang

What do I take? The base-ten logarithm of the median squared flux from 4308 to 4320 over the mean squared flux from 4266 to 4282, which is -0.018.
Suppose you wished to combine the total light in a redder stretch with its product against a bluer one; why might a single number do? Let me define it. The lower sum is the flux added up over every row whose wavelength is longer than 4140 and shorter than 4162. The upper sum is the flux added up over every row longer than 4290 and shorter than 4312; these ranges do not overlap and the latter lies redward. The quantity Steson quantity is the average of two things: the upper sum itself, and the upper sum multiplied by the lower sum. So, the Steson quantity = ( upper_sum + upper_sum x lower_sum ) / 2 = 36.4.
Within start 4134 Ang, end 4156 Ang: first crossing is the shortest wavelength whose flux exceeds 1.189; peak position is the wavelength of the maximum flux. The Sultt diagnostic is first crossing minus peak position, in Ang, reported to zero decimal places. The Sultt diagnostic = -3 Ang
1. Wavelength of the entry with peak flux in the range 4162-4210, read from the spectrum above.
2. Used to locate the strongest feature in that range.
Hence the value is 4166.0 Ang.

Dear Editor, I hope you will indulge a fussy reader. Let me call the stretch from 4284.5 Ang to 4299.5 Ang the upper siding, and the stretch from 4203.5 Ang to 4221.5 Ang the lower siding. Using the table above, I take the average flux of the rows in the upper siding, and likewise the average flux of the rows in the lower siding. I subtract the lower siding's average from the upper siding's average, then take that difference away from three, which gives 3.07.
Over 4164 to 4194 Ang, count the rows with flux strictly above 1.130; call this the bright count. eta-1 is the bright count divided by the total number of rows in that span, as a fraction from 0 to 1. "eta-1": 0.70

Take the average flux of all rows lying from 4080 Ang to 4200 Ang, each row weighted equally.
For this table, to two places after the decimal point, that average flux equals 1.22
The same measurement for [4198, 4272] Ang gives 1.14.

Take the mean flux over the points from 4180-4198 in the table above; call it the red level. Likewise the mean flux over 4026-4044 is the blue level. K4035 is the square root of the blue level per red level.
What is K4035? 1.024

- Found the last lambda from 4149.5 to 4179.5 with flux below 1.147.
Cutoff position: 4172.0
